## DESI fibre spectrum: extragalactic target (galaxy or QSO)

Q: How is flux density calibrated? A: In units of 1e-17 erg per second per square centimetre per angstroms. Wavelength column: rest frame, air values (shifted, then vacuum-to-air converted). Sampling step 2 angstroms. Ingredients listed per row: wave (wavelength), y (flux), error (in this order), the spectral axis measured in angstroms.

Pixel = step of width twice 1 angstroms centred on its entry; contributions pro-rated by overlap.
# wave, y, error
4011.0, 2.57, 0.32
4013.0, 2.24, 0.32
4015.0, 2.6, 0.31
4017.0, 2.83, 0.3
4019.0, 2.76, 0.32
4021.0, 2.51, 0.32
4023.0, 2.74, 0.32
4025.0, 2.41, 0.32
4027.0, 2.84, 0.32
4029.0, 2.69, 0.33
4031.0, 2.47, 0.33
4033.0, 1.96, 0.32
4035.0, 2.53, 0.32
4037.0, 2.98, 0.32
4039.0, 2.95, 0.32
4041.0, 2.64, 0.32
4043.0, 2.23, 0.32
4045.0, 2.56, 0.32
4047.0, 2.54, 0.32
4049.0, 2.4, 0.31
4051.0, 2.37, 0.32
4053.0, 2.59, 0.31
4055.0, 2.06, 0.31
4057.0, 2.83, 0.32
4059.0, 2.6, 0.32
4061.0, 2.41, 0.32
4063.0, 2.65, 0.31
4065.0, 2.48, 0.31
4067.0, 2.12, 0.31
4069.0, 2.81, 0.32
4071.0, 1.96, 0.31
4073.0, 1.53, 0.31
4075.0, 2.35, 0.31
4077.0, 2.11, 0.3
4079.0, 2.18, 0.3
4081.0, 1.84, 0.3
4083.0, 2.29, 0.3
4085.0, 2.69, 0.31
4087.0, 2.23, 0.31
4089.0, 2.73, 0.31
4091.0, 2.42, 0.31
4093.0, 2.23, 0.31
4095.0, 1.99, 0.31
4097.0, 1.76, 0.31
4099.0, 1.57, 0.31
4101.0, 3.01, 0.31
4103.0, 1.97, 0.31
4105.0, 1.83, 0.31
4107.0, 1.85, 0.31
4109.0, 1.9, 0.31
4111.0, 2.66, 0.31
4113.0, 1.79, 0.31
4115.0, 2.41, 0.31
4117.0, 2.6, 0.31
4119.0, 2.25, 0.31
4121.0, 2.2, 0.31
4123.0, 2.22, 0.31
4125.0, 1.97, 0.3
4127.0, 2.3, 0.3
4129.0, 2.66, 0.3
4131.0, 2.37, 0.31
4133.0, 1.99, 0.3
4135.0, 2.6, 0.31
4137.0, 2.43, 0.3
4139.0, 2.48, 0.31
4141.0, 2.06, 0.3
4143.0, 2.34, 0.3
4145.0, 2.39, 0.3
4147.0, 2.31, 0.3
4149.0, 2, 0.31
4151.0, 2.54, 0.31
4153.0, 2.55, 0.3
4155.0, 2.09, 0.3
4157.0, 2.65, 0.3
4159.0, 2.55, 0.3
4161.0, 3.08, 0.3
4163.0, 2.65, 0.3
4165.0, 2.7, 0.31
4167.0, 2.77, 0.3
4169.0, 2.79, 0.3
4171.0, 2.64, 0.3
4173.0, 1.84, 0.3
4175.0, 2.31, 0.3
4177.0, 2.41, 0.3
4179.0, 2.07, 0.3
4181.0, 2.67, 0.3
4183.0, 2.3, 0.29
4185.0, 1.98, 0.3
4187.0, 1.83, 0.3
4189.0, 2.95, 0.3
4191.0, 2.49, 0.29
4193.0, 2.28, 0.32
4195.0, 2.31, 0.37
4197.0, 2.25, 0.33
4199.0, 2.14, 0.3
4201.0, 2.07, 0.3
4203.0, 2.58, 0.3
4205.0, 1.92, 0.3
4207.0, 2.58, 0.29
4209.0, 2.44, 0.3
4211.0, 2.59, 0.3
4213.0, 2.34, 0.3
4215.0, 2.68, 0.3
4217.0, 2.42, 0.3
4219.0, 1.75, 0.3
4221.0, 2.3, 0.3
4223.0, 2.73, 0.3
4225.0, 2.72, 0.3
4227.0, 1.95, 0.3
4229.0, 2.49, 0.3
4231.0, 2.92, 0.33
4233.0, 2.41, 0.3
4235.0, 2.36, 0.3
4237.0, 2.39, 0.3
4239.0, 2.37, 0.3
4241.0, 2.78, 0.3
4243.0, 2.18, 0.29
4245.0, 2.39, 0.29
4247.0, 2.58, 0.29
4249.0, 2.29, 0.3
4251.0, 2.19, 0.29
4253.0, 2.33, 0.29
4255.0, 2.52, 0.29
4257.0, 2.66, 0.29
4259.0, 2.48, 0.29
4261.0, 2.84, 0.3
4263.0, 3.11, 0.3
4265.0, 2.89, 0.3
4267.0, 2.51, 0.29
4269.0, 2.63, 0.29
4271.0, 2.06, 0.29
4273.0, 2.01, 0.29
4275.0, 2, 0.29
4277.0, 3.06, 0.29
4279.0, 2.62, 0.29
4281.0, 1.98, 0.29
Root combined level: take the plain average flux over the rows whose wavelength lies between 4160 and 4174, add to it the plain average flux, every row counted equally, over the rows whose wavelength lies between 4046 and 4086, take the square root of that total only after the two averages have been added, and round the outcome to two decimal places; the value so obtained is 2.23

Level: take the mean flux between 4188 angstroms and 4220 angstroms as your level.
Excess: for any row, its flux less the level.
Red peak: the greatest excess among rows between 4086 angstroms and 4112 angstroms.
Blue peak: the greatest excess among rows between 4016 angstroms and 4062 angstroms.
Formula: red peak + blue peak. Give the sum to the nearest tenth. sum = 1.3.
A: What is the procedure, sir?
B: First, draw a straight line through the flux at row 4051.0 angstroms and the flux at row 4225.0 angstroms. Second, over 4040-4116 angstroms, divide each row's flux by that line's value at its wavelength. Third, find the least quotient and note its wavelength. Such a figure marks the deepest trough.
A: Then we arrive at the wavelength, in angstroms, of 4073.0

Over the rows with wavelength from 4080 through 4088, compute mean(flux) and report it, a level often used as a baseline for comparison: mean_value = 2.26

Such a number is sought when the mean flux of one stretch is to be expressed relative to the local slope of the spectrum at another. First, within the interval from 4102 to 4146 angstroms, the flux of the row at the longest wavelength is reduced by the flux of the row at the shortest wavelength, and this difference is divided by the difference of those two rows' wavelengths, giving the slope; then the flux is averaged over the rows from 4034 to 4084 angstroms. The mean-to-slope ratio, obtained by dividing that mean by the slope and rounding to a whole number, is 240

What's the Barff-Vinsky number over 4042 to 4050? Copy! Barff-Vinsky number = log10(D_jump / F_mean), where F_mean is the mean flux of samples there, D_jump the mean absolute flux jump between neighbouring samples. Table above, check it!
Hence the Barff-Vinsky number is -1.17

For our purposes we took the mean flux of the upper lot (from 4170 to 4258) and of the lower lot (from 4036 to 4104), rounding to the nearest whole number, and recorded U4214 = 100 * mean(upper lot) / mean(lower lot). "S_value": 101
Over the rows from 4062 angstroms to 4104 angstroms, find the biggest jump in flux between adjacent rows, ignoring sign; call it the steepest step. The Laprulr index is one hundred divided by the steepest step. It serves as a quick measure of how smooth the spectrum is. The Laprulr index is 69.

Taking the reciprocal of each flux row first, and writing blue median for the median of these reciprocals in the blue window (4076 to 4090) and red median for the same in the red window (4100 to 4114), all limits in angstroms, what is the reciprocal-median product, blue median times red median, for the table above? 0.236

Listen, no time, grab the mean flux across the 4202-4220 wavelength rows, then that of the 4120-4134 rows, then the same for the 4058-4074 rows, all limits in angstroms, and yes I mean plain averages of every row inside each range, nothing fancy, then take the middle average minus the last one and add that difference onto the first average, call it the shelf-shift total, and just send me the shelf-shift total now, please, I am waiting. 2.29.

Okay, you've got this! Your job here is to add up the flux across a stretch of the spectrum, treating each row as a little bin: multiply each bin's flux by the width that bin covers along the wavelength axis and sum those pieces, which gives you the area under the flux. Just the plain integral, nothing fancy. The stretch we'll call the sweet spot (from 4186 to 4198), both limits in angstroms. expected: 28.2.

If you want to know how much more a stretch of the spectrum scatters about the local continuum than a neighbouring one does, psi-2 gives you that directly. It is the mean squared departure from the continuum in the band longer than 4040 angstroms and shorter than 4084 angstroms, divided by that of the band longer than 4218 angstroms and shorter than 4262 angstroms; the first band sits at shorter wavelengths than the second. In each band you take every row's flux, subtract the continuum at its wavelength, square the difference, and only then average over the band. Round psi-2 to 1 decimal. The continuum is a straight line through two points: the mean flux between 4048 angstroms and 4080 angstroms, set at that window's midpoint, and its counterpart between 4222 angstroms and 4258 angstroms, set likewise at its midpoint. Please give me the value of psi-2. 1.3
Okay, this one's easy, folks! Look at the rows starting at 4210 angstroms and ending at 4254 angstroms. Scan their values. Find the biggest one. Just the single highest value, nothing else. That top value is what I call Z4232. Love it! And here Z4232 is 2.92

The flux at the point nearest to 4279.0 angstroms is 2.62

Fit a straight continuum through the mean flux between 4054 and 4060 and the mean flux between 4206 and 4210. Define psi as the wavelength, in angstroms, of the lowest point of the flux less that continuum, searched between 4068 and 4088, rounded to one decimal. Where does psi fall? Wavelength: 4073.0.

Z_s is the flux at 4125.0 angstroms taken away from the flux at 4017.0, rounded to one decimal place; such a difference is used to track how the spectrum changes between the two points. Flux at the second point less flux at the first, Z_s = 0.9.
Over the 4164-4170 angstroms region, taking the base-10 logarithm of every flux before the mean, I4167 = 0.44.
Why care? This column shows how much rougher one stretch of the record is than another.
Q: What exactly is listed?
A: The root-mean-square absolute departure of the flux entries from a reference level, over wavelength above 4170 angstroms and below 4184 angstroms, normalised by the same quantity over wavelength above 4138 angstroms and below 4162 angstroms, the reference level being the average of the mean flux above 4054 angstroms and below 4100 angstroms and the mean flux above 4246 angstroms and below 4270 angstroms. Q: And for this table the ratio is 1.0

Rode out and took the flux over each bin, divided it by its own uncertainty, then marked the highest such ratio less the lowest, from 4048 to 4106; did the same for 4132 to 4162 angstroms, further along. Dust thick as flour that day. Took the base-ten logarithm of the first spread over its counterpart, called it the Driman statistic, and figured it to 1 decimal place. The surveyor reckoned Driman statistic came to 0.1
